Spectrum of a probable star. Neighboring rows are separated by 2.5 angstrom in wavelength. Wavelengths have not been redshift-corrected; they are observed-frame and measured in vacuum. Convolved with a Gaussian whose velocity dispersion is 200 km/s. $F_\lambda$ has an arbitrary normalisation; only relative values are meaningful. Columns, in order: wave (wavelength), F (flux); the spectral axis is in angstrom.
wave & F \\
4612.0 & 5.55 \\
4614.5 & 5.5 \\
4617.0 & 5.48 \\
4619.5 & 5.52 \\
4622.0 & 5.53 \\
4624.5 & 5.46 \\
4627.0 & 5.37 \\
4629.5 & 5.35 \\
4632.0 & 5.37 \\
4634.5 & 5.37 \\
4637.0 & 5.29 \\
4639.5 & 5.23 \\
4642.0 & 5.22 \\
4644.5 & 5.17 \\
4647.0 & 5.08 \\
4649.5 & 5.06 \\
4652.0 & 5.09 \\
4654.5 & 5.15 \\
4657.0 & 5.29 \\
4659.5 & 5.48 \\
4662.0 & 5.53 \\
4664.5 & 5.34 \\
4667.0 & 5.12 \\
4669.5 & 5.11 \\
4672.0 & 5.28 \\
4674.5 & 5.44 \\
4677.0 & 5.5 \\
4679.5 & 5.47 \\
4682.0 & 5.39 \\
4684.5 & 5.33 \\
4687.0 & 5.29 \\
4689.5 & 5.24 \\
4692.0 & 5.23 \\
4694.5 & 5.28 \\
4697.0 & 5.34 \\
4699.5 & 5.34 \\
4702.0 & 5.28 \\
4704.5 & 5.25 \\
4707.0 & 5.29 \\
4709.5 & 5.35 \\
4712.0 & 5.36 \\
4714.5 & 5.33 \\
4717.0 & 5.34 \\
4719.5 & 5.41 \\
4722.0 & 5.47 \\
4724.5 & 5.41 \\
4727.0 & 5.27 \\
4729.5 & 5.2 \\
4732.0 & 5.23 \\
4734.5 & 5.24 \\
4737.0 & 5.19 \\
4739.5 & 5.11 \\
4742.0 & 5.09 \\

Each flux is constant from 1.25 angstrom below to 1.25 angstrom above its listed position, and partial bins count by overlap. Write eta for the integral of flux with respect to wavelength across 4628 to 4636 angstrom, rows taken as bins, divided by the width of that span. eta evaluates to 5.36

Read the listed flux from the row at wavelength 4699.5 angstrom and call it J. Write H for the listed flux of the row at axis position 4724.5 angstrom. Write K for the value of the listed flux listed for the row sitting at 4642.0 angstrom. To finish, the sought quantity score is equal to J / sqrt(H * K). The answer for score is 1.00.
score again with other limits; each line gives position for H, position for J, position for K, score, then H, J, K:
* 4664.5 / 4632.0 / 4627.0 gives 1.00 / 5.34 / 5.37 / 5.37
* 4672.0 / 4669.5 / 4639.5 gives 0.97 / 5.28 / 5.11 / 5.23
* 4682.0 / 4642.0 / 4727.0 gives 0.98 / 5.39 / 5.22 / 5.27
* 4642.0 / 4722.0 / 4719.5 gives 1.03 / 5.22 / 5.47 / 5.41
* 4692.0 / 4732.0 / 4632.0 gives 0.99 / 5.23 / 5.23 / 5.37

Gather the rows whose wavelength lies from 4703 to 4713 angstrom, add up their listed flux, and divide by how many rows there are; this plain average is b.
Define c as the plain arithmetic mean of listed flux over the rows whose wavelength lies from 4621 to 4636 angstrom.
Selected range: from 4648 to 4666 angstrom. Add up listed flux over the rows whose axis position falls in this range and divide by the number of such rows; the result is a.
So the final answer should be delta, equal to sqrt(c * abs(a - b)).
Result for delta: 0.44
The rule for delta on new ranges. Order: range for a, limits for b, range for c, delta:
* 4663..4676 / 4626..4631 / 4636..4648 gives 0.73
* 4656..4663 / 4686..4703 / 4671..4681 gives 0.89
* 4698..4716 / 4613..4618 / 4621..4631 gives 0.98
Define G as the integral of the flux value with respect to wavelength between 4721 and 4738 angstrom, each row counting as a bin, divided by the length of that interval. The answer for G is 5.29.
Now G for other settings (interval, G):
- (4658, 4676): 5.33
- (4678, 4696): 5.32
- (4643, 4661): 5.19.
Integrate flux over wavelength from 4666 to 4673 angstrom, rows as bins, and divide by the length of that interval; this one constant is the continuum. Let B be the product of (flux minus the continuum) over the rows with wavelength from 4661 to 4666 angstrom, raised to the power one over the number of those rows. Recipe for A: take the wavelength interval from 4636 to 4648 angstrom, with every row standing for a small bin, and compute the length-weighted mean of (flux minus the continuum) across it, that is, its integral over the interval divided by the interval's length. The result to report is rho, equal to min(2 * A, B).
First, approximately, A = 0.03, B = 0.25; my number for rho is 0.06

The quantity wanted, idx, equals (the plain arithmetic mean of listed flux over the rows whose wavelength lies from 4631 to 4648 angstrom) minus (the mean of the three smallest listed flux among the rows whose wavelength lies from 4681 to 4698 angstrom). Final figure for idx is 0.00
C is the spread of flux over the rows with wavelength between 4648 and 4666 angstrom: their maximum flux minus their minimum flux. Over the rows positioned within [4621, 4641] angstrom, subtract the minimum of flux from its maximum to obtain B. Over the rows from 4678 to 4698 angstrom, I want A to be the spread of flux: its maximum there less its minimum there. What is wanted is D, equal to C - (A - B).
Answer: 0.5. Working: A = 0.24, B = 0.30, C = 0.47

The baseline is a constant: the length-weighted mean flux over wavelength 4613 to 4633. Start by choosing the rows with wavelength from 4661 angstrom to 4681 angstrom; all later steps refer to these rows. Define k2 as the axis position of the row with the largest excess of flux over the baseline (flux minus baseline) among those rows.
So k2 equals 4662.0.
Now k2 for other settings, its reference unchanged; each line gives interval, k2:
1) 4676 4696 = 4677.0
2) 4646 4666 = 4662.0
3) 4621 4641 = 4622.0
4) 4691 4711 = 4709.5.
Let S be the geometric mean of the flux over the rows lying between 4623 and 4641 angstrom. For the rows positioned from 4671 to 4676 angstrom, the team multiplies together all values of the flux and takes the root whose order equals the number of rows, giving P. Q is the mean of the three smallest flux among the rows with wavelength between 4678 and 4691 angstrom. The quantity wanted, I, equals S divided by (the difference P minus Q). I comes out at 74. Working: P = 5.36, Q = 5.29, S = 5.35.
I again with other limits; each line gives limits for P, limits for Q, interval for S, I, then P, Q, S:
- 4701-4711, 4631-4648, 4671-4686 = 40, 5.29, 5.16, 5.40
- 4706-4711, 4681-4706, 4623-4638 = 67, 5.32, 5.24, 5.37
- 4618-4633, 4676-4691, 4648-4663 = 36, 5.43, 5.29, 5.26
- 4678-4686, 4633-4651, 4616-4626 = 19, 5.40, 5.10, 5.50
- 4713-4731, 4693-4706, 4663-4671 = 68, 5.35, 5.27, 5.19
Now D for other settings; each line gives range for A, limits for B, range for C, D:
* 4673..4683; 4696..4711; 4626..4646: 0.2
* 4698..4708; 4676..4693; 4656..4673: 0.6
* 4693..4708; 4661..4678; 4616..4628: 0.5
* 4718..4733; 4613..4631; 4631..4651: 0.2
